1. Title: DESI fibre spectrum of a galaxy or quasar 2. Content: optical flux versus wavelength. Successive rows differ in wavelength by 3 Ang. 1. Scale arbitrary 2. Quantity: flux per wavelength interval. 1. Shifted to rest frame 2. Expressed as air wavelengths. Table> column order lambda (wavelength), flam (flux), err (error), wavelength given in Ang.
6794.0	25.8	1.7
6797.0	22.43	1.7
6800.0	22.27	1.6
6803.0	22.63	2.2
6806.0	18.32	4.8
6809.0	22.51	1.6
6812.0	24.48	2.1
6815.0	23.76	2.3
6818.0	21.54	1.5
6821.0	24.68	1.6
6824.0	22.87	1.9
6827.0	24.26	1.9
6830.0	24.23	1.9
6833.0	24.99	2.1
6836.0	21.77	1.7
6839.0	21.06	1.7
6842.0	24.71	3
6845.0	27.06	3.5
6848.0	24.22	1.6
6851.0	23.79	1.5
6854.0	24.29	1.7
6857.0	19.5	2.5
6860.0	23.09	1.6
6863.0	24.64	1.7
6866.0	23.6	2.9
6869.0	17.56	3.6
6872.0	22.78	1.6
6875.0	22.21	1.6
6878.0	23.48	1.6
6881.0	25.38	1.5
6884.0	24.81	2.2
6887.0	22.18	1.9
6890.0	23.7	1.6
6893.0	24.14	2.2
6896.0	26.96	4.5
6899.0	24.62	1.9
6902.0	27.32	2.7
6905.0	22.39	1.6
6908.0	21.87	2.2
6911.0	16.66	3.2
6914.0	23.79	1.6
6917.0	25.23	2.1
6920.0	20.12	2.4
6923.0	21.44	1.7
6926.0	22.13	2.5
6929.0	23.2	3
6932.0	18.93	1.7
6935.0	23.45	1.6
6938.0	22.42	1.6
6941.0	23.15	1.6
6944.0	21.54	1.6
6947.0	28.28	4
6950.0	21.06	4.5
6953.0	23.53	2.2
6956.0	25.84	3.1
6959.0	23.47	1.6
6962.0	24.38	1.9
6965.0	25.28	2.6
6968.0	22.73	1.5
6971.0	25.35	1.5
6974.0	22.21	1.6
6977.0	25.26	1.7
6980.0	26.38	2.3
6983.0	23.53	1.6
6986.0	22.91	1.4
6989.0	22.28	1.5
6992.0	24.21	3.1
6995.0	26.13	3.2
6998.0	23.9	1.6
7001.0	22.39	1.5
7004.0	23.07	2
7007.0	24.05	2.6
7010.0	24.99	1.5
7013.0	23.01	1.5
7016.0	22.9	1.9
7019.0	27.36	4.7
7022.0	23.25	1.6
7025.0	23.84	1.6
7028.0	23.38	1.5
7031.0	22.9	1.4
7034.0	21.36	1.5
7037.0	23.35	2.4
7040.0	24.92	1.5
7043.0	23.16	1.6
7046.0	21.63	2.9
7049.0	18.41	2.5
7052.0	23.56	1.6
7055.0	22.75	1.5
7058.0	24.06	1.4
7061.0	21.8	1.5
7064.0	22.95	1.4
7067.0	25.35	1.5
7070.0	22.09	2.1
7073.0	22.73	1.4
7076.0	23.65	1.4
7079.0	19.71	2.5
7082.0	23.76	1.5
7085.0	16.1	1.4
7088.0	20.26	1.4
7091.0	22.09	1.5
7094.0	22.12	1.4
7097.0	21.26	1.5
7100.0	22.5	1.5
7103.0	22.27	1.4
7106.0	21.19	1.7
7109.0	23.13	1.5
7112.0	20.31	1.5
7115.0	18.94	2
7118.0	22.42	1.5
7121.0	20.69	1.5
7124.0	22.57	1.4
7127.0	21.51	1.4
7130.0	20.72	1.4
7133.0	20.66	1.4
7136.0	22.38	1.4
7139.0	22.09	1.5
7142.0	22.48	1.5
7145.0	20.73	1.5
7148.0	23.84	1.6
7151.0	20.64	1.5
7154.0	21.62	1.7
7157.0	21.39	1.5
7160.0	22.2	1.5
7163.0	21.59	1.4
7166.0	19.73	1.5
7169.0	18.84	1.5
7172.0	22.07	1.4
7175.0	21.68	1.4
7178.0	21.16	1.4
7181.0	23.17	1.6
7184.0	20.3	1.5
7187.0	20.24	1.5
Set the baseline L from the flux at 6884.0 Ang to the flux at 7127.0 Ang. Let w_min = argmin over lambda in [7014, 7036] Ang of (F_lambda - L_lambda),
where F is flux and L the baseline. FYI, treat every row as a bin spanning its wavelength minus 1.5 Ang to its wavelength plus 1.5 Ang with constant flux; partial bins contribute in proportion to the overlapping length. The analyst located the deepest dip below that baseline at 7034.0 Ang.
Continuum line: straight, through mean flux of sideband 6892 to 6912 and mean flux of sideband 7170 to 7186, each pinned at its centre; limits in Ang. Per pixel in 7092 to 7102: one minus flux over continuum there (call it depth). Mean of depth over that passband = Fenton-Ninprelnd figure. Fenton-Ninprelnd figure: 0.01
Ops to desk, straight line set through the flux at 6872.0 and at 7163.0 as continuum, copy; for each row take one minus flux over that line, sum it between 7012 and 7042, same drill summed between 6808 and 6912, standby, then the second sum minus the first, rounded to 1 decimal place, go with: -0.1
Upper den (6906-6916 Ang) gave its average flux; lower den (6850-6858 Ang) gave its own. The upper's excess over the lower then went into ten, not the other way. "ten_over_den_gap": -6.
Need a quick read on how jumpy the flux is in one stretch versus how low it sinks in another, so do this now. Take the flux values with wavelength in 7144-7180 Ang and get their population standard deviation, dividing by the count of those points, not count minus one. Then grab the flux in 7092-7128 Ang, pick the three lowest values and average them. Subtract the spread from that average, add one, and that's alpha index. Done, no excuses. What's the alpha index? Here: 19.8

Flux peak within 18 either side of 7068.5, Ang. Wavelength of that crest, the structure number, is 7067.0 Ang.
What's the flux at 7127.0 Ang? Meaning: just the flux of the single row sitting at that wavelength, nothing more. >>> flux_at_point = 21.51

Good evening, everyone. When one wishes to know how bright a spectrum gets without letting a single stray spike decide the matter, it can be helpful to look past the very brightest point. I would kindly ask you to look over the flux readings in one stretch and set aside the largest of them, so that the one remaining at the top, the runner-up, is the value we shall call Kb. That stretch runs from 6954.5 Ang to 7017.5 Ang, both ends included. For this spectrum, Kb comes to 26.13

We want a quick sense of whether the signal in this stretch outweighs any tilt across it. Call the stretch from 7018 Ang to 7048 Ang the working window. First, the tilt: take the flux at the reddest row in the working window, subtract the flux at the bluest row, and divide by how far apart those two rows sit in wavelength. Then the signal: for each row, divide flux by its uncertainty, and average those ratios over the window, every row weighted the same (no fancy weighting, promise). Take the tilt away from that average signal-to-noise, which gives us 13.2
